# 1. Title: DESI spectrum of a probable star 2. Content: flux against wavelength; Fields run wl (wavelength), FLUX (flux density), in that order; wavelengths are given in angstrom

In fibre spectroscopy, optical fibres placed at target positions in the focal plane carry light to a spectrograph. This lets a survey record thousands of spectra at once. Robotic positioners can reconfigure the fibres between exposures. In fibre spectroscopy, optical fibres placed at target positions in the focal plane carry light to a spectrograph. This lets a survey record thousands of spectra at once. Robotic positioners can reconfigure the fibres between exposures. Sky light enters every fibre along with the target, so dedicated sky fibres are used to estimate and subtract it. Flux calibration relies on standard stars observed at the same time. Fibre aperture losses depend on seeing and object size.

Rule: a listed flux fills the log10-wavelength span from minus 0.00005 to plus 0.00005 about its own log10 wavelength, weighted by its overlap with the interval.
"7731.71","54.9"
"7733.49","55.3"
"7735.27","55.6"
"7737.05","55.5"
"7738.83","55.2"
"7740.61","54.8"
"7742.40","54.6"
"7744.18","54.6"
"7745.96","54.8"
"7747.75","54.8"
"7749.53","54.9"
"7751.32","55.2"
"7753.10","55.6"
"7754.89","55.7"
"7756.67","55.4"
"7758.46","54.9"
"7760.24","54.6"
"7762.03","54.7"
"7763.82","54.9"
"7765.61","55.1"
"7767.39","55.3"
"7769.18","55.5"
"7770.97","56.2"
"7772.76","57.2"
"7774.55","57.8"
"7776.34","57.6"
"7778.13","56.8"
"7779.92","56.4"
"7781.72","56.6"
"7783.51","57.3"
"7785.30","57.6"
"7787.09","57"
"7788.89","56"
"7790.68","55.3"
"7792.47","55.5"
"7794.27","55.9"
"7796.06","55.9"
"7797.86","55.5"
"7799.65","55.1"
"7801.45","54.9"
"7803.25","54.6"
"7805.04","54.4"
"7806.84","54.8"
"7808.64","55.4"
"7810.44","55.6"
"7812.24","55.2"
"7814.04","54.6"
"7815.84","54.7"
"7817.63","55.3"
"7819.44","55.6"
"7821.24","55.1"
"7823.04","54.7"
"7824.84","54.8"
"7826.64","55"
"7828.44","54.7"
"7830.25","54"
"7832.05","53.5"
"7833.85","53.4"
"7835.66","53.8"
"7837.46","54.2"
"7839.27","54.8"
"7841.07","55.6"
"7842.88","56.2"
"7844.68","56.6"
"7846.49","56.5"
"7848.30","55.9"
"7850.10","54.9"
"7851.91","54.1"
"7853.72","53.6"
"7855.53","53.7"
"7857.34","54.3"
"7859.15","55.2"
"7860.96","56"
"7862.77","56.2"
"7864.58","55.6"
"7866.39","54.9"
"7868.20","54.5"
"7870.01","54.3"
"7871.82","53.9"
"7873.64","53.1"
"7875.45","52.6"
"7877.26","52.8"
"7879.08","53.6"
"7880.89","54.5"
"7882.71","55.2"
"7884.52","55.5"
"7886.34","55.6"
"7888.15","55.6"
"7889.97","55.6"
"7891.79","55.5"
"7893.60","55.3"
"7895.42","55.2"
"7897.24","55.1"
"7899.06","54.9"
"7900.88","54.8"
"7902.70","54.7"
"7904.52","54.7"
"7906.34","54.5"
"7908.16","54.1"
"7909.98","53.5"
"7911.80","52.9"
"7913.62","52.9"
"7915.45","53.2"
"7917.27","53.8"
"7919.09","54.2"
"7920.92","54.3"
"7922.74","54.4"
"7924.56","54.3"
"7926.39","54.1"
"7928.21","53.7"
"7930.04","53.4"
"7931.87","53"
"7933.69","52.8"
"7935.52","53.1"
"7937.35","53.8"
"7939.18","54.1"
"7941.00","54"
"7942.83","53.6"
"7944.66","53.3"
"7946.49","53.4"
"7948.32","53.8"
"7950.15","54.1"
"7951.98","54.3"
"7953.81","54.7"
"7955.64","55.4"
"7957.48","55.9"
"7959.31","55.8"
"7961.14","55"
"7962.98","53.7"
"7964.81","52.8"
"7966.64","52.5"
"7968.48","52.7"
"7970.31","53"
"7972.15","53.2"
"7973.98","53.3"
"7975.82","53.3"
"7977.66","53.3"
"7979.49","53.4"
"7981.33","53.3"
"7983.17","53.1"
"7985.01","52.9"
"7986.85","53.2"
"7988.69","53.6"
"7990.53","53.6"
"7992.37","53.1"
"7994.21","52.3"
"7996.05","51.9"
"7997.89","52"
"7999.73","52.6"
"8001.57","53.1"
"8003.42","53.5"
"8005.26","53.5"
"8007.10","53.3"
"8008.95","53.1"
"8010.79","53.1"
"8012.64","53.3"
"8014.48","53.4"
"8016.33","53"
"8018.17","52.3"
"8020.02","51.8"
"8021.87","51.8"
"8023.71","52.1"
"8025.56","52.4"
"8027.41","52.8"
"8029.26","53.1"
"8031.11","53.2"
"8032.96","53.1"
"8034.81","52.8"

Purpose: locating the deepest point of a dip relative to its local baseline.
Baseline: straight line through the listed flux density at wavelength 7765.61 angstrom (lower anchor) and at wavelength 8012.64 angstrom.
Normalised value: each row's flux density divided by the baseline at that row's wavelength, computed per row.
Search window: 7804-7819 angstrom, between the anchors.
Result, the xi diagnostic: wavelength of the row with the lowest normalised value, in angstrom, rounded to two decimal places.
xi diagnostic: 7805.04 angstrom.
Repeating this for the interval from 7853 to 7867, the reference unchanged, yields 7853.72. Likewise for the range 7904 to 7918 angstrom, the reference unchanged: 7911.80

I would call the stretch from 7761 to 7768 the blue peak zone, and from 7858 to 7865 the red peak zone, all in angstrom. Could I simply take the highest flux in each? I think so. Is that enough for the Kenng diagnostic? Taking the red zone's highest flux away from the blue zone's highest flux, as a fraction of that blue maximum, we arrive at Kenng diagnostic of -0.02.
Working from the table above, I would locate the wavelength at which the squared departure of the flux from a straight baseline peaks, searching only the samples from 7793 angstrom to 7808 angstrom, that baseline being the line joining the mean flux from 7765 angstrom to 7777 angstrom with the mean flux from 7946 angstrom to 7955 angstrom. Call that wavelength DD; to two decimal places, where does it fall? 7805.04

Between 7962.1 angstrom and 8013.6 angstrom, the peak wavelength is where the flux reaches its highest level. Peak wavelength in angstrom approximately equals 7962.98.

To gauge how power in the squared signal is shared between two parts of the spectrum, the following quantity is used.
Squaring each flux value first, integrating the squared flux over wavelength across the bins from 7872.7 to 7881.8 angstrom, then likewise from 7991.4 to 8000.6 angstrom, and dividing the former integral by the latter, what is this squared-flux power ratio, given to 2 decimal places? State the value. 1.02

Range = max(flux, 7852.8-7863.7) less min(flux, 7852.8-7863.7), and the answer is 2.6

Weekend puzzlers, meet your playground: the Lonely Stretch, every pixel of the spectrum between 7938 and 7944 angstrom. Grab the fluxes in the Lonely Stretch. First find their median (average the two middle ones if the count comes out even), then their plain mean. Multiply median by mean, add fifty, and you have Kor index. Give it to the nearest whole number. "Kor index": 2961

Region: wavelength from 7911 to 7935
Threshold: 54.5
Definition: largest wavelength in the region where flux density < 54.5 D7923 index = 7933.69 angstrom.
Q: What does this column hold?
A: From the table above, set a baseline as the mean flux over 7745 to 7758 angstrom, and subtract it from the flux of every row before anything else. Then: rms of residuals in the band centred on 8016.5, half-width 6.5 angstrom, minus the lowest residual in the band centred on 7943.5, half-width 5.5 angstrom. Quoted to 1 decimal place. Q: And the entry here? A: 4.5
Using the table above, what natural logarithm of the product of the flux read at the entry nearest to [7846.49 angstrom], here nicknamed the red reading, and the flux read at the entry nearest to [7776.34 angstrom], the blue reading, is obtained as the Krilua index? 8.09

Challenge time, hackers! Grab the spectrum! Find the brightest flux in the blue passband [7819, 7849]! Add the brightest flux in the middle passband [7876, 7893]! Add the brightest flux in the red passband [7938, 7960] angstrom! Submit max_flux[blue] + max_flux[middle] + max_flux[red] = 168.1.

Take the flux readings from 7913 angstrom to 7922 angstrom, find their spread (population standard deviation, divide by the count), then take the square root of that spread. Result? 0.74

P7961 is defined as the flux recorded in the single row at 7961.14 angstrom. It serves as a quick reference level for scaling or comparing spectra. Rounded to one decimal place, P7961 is 55.0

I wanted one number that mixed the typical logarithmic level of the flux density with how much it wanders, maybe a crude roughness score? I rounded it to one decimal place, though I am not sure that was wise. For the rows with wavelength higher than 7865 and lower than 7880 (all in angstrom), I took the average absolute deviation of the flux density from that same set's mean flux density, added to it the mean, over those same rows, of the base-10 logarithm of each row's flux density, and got 2.4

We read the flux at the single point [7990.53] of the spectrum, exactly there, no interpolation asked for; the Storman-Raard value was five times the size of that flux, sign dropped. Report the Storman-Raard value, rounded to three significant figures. 268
